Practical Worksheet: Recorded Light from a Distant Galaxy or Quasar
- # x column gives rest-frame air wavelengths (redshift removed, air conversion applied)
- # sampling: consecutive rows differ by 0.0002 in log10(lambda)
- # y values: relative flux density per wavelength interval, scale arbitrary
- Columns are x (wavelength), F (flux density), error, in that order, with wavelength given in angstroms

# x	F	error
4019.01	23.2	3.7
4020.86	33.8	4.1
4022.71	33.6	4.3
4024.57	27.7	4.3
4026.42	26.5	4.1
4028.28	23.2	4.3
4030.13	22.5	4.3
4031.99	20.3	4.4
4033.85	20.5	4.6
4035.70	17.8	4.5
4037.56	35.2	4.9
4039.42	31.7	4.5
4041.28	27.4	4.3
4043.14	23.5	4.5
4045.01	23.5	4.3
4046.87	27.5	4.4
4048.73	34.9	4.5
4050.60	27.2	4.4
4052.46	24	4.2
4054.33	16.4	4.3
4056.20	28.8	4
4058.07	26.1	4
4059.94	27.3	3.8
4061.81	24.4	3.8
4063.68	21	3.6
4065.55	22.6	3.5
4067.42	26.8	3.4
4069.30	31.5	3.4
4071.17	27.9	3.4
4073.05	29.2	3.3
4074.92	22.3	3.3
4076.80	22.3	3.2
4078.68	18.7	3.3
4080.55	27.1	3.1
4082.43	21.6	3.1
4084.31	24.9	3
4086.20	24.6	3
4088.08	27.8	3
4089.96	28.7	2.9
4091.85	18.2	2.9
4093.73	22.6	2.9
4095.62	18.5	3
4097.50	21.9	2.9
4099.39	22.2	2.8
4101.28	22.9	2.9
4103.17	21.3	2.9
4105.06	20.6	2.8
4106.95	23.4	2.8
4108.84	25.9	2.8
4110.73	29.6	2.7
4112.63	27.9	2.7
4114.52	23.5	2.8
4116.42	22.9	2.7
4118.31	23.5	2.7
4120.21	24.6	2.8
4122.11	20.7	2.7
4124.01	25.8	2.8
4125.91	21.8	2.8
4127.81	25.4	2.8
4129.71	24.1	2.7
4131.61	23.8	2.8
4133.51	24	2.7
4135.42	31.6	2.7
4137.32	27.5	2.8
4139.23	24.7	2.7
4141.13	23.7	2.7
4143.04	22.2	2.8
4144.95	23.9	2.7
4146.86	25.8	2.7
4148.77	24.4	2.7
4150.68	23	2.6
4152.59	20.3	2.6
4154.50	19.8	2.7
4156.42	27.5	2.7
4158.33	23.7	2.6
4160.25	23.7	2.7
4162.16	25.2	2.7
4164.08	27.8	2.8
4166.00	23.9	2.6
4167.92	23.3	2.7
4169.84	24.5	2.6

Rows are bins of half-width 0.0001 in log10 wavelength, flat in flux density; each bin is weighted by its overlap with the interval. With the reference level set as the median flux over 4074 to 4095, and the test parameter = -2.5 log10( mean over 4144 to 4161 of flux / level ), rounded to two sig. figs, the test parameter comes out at -0.045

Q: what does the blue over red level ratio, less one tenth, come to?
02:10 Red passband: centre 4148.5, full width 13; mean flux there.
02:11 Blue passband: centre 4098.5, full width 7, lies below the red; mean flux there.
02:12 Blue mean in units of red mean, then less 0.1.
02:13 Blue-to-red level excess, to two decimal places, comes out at 0.84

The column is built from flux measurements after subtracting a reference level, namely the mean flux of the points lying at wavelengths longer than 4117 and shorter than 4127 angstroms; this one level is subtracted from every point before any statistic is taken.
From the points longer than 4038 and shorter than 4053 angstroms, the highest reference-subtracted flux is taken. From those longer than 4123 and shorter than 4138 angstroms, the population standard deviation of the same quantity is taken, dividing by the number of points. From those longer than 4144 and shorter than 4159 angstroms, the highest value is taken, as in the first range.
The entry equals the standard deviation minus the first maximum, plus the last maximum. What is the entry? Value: -5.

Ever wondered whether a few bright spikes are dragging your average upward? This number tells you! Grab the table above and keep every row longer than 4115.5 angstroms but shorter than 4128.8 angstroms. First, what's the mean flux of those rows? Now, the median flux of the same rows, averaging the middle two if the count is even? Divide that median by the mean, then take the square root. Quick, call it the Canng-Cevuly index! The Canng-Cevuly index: 0.999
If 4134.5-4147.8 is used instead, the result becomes 0.982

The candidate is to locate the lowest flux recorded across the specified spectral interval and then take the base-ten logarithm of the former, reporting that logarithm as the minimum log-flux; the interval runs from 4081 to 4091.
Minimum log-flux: 1.33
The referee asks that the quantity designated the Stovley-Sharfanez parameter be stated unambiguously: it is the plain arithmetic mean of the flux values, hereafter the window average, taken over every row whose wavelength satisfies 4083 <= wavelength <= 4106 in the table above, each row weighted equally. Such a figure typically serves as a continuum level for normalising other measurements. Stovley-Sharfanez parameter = 22.8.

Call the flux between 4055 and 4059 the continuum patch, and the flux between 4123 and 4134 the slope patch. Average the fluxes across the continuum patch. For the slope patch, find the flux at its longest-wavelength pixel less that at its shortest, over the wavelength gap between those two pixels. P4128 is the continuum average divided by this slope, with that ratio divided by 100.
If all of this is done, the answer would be -1.4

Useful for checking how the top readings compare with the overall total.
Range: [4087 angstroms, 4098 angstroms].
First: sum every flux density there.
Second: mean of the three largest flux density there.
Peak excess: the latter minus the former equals -111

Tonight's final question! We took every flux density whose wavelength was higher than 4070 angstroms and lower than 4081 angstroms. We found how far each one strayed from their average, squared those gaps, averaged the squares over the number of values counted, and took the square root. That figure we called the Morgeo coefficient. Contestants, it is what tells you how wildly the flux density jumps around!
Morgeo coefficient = 3.7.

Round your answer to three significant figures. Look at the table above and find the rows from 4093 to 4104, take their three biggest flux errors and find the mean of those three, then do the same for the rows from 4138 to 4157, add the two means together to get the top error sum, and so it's 5.67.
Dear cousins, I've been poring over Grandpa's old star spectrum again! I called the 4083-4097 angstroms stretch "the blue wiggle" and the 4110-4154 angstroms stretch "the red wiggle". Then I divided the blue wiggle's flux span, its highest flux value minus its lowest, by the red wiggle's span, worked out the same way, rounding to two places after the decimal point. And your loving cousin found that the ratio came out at 0.93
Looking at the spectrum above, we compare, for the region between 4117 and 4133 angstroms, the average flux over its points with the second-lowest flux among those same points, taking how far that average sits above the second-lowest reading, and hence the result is 1.9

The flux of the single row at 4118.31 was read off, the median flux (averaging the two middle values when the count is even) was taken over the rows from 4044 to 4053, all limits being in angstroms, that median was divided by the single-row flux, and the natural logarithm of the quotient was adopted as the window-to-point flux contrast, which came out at 0.15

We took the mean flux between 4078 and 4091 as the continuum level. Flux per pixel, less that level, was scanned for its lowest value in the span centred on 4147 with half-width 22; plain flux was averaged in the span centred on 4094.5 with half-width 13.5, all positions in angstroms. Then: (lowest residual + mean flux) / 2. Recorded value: 8.9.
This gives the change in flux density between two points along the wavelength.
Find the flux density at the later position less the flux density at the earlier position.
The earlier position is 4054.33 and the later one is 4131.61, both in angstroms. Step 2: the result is 7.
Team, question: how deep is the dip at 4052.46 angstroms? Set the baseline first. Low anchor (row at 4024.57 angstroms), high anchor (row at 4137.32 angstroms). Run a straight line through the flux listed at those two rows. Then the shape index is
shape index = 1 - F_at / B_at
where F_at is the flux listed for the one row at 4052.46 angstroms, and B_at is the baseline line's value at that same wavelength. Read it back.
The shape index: 0.1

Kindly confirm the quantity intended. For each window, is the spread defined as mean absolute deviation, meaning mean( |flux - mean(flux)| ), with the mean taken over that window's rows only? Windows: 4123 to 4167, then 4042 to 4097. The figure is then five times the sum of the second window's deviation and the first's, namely 25.6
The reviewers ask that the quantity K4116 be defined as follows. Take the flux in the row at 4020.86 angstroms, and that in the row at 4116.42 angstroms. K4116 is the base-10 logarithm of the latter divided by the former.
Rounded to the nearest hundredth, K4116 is -0.17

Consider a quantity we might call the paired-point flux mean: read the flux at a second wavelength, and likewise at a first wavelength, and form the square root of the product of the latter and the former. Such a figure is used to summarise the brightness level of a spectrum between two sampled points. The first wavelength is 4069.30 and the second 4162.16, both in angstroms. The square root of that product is 28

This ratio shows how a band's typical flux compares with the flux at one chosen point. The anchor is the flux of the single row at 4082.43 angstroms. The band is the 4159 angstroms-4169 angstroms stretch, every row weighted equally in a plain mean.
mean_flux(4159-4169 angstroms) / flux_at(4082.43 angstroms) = 1.15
